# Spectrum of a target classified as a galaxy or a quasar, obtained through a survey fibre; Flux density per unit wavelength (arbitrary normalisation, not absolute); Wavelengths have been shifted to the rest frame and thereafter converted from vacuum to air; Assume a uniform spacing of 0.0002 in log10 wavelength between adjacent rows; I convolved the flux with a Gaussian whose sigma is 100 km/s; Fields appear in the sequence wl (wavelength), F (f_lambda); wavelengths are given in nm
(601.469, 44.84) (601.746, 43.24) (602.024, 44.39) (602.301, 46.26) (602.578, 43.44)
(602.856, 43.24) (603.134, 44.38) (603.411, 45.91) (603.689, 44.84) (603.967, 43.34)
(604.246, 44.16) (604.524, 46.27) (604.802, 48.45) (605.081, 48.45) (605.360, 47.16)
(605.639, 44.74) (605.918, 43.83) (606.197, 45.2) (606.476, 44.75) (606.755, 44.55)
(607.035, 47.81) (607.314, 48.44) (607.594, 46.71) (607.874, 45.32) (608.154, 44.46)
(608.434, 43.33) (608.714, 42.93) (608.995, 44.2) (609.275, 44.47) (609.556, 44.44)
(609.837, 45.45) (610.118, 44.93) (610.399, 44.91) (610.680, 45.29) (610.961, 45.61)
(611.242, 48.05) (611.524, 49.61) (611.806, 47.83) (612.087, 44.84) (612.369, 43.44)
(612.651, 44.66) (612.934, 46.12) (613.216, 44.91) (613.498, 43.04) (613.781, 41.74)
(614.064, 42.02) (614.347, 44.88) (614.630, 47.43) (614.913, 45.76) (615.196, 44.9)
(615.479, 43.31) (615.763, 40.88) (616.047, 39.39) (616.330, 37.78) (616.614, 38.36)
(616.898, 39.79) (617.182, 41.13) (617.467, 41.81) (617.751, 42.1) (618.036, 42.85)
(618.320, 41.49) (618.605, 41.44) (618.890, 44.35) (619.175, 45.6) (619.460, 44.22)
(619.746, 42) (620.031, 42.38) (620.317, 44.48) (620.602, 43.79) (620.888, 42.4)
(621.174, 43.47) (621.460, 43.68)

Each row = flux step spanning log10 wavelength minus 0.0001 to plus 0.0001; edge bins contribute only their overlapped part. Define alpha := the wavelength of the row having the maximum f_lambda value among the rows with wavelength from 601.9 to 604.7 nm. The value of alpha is 604.524 nm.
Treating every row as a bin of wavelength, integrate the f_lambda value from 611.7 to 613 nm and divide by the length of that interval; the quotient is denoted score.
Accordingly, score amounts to 45.3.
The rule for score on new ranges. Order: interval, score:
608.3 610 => 44.1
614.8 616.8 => 41.4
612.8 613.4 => 45.4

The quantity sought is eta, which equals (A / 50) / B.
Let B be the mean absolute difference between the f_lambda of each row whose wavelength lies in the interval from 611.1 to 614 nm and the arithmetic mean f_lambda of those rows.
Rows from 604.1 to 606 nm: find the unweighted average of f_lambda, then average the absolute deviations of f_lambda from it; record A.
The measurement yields 0.0165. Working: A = 1.64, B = 2.0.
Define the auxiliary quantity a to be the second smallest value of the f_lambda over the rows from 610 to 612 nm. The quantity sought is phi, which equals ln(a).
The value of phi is 3.81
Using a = 44.93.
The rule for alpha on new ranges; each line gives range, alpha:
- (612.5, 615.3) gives 614.630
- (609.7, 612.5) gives 611.524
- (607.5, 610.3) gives 607.594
